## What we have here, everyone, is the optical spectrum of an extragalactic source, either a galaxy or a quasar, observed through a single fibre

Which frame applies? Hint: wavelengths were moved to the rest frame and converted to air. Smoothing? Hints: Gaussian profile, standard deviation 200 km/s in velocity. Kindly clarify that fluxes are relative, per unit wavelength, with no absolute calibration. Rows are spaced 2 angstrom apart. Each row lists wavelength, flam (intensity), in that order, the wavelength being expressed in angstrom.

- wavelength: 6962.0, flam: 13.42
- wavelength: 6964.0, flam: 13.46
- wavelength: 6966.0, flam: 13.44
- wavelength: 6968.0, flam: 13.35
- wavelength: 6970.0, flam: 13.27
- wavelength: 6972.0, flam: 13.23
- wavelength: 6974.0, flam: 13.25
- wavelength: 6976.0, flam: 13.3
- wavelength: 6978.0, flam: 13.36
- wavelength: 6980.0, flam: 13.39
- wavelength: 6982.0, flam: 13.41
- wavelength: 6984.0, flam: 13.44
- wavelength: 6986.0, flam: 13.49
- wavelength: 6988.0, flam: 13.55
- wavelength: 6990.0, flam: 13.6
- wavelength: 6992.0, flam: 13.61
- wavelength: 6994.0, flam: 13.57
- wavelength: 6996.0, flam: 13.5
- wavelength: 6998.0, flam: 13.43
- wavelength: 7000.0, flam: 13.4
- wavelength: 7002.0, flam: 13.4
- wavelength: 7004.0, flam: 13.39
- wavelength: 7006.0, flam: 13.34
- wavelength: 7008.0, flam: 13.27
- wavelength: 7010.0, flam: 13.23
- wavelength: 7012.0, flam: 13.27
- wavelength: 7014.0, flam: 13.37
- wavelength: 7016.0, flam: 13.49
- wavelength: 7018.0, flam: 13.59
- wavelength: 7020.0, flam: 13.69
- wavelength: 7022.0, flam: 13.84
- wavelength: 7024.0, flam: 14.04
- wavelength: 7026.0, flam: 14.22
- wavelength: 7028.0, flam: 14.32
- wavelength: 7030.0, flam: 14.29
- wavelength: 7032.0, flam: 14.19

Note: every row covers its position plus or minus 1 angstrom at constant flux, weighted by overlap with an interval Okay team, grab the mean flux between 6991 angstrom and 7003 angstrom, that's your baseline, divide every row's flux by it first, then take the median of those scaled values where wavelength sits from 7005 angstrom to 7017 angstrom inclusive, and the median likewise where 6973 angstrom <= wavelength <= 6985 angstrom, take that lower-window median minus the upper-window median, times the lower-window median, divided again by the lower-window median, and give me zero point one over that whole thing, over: 19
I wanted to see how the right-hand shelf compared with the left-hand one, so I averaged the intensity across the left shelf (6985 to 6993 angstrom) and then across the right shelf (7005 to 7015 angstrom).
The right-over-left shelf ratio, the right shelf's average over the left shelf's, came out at 0.98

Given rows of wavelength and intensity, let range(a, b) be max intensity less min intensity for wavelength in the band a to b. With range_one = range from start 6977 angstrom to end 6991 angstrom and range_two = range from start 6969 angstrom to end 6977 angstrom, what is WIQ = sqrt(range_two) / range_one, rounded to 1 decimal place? 1.1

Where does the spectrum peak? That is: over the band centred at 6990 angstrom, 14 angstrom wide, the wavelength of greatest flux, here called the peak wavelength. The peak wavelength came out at 6992.0 angstrom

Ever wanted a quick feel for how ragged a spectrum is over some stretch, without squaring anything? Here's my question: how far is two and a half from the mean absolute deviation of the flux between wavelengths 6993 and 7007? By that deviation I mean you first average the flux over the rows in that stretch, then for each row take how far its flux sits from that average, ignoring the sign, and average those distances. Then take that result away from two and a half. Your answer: 2.44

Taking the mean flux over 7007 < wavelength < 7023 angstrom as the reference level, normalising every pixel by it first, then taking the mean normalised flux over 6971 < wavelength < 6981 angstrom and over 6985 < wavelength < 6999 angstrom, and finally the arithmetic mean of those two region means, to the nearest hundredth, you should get 1.00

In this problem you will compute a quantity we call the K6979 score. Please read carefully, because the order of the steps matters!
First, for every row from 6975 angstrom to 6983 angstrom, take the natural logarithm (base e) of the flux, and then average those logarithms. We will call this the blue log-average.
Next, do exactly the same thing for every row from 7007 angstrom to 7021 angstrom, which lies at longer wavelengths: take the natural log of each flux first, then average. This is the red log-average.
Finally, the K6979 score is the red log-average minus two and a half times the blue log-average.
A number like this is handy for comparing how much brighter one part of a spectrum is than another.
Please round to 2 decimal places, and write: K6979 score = -3.89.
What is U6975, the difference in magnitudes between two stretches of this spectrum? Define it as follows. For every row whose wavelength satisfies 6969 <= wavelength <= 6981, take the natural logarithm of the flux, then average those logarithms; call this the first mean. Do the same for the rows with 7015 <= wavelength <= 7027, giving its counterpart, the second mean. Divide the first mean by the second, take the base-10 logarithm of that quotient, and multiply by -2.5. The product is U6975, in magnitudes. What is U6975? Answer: 0.016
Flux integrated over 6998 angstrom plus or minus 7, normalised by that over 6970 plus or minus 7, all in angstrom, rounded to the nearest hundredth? 1.01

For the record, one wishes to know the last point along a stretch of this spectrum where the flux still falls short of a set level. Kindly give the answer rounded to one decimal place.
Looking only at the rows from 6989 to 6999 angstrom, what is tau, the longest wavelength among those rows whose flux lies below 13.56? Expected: 6998.0 angstrom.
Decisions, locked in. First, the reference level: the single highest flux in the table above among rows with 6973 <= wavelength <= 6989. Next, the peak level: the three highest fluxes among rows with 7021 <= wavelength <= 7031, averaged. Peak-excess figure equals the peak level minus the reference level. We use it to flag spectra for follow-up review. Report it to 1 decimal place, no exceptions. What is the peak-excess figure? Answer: 0.7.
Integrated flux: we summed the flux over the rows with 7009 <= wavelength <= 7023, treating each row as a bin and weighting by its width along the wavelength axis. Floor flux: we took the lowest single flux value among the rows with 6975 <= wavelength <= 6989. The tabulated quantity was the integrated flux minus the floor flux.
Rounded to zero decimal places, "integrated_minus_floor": 176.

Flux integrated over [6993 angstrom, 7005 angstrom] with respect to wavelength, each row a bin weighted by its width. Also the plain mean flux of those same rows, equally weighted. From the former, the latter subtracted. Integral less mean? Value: 148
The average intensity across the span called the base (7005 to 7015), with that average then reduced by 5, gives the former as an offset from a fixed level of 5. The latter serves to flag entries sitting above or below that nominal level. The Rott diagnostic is 8.30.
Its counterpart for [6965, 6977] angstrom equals 8.31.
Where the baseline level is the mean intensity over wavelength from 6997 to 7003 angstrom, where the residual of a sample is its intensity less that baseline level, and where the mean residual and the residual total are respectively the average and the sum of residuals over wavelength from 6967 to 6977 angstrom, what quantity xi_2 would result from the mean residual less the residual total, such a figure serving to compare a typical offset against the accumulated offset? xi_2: 0.5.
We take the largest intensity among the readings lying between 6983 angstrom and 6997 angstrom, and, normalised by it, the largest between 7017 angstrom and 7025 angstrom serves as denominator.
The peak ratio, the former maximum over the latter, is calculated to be 0.97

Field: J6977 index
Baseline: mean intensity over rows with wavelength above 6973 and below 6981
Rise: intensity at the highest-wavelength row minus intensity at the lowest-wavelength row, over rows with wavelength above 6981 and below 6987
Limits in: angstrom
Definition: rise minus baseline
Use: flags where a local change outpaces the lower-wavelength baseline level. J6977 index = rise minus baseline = -13.2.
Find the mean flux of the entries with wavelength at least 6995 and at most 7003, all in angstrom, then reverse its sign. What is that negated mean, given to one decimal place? -13.4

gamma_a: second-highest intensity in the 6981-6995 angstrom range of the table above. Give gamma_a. 13.6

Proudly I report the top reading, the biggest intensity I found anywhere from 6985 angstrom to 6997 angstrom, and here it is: 13.61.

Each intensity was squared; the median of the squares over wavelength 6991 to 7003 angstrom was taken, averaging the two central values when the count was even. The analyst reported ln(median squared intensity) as 5.20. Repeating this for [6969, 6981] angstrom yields 5.17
